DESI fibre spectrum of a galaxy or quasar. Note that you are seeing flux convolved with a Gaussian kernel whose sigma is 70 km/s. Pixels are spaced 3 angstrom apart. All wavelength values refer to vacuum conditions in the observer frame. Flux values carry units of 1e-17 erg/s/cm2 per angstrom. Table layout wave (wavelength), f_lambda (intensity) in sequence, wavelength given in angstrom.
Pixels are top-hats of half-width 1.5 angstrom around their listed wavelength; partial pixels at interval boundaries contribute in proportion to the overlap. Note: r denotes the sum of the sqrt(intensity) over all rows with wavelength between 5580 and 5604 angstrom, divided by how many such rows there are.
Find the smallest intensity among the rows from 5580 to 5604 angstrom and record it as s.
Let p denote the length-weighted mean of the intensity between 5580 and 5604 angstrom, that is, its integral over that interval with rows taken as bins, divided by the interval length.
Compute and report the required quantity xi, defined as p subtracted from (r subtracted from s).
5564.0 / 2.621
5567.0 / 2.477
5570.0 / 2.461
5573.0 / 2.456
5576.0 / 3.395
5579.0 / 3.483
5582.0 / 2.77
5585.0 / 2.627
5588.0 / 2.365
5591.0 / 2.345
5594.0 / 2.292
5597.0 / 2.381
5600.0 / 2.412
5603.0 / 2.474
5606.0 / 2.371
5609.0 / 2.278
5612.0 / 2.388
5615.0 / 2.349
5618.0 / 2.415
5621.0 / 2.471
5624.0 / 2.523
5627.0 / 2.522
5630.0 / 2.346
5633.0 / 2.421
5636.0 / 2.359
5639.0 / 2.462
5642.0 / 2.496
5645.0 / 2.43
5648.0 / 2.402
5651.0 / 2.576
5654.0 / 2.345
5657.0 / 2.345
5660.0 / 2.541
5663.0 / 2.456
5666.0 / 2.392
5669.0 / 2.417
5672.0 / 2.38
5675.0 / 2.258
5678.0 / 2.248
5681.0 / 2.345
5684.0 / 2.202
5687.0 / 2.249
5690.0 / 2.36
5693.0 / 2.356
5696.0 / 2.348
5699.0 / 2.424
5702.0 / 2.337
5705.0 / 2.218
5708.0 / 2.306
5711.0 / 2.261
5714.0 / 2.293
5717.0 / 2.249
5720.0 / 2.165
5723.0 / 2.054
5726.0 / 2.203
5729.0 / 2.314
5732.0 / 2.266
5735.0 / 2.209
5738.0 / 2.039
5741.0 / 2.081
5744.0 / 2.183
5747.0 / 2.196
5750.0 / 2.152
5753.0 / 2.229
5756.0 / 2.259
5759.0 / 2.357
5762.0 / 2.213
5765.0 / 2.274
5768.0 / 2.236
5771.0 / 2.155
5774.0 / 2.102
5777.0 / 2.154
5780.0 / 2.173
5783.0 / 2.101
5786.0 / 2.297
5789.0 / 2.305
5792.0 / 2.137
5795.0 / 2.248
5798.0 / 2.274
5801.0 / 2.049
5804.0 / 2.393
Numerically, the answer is -1.75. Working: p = 2.48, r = 1.57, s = 2.292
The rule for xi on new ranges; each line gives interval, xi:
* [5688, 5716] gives -1.63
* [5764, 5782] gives -1.55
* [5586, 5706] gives -1.73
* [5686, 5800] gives -1.68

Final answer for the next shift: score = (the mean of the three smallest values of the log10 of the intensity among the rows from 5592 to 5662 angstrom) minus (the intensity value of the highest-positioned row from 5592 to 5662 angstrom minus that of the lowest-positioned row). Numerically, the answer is 0.11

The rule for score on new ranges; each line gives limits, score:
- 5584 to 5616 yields 0.64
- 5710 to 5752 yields 0.42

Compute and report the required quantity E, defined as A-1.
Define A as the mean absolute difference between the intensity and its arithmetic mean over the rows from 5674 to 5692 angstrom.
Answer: -0.950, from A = 0.050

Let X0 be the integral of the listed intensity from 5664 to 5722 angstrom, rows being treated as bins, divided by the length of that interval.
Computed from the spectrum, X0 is 2.30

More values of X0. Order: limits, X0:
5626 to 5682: 2.41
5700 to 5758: 2.21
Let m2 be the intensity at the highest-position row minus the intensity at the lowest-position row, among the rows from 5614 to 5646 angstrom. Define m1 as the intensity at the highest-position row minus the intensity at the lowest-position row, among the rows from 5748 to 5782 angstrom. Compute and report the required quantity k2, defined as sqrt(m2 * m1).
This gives 0.0412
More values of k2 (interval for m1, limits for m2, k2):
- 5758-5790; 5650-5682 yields 0.1096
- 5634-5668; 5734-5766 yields 0.0463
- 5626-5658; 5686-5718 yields 0.0000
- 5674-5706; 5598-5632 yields 0.0514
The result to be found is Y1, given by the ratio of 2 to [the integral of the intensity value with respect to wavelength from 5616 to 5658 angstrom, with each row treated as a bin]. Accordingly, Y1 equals 0.0195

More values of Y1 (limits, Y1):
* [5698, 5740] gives 0.0213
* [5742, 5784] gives 0.0217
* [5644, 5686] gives 0.0200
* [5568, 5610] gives 0.0184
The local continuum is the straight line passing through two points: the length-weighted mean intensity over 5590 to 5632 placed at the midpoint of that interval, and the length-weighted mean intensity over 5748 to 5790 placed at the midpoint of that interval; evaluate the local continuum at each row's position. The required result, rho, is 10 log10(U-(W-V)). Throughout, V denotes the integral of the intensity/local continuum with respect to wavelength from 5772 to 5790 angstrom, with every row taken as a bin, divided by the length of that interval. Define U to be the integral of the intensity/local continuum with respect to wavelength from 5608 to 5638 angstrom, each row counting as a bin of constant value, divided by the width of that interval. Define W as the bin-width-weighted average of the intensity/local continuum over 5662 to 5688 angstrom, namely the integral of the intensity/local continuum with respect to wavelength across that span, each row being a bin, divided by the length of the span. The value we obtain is 0.01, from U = 1.01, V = 0.99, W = 1.00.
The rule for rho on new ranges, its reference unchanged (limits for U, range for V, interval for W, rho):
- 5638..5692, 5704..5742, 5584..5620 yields 0.00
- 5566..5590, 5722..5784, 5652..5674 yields 0.33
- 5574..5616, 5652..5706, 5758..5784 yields 0.34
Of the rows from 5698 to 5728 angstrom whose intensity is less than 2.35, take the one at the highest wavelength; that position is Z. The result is 5726.0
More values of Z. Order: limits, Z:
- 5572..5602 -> 5594.0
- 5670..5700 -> 5696.0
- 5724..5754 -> 5753.0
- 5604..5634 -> 5630.0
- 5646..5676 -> 5675.0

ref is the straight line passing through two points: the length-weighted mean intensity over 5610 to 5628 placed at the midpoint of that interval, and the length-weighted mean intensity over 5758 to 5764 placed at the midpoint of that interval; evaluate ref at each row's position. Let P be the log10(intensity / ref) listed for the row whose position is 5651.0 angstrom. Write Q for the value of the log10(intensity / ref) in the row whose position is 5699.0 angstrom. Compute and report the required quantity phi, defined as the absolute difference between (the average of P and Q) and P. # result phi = 0.008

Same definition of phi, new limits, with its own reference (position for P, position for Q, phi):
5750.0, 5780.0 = 0.005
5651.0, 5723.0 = 0.042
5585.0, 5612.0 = 0.018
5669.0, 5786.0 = 0.001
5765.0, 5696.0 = 0.000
